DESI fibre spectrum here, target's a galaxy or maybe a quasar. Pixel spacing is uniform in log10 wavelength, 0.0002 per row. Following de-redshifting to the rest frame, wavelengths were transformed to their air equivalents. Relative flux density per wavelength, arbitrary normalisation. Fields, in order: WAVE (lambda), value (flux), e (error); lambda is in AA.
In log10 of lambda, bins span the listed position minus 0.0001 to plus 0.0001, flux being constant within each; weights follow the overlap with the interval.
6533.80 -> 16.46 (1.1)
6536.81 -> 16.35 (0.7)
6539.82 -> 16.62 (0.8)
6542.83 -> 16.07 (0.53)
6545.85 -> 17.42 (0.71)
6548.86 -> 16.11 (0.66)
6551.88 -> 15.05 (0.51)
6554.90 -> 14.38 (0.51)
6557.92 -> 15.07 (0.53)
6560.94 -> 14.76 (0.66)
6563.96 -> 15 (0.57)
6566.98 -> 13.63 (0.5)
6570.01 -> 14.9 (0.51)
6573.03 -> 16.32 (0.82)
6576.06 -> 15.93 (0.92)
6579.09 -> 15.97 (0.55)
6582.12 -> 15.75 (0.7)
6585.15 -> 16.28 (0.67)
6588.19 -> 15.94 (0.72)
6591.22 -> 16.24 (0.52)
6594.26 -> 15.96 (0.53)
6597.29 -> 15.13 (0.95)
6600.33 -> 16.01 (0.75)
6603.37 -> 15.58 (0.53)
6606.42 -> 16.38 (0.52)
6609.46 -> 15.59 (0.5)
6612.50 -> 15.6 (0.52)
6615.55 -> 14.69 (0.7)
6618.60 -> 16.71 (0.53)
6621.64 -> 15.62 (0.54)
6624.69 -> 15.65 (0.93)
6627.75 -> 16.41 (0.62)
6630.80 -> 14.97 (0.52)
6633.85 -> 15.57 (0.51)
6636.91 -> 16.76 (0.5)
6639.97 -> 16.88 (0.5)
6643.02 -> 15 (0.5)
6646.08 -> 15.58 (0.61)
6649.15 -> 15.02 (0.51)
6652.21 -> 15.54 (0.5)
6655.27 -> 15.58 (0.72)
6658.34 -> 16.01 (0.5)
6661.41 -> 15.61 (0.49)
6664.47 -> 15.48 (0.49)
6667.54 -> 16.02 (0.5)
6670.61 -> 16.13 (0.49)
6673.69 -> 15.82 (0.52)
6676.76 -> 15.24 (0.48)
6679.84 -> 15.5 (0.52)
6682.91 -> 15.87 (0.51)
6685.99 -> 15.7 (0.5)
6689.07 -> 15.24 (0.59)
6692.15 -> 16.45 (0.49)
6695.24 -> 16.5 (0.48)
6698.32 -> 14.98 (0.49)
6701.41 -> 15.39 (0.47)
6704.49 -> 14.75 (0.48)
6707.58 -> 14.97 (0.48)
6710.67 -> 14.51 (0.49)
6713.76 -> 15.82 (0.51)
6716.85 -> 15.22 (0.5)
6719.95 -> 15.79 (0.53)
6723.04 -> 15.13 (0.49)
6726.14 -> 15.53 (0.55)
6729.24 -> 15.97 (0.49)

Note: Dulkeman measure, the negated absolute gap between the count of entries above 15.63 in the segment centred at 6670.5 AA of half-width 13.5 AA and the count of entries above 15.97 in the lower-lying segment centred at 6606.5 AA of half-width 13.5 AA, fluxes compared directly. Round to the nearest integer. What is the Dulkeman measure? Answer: -2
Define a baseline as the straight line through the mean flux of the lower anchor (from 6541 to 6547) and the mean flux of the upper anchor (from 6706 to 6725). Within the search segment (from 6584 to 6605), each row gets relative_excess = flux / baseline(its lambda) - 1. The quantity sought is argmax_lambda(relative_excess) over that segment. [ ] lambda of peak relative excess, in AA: 6591.22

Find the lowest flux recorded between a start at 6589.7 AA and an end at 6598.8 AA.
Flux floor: 15.13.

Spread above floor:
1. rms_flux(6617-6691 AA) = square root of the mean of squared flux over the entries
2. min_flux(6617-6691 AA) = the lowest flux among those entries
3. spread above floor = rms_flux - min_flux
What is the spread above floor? 0.78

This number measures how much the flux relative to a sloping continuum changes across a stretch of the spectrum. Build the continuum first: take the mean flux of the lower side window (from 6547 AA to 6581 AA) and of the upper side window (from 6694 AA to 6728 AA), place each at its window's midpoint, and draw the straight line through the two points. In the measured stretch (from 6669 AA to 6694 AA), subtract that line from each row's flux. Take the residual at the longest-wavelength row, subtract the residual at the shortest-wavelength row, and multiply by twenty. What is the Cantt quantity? 6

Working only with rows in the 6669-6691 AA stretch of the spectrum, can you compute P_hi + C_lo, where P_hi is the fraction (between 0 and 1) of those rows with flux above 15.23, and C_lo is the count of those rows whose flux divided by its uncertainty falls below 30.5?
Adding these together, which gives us 4.0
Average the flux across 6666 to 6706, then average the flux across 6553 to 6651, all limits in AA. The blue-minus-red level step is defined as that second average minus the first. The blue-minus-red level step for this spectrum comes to -0.06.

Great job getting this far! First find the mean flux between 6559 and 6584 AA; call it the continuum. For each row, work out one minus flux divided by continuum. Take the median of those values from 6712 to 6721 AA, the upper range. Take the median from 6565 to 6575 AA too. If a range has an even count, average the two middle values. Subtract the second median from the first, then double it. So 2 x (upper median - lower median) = -0.12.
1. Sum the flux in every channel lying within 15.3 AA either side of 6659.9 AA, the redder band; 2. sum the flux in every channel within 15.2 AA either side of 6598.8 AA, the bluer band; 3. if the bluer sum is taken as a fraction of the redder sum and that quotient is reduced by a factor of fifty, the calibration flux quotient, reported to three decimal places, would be 0.020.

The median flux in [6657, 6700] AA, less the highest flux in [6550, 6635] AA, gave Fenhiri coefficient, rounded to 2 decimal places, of -0.95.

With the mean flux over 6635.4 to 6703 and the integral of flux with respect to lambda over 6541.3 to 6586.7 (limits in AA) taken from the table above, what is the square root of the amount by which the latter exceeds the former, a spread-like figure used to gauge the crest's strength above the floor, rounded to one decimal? 26.2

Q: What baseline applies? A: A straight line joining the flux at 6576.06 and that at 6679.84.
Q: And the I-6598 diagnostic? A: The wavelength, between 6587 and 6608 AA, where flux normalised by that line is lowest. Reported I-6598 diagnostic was 6597.29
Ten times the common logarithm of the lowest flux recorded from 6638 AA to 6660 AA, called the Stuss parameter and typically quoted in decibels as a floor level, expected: 11.76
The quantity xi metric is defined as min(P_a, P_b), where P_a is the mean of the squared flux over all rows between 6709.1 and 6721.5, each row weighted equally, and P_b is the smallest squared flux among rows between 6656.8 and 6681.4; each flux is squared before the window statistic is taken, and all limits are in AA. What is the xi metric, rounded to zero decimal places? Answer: 232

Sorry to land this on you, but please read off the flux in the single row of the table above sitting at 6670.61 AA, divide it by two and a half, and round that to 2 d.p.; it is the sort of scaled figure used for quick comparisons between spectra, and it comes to 6.45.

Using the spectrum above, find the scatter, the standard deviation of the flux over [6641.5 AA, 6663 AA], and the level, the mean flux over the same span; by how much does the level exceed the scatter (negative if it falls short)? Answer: 15.1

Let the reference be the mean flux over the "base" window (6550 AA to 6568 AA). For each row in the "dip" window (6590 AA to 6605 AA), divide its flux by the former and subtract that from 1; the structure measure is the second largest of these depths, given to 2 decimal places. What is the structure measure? -0.06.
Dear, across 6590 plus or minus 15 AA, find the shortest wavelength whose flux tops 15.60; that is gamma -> 6576.06 AA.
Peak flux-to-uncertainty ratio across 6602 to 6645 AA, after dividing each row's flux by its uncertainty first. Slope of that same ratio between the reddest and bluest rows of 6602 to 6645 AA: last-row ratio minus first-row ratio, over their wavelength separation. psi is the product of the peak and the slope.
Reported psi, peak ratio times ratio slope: 0.5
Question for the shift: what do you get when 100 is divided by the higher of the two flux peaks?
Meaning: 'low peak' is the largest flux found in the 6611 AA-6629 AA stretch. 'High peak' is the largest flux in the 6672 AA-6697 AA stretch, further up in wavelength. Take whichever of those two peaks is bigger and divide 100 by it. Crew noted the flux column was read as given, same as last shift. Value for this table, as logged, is 5.98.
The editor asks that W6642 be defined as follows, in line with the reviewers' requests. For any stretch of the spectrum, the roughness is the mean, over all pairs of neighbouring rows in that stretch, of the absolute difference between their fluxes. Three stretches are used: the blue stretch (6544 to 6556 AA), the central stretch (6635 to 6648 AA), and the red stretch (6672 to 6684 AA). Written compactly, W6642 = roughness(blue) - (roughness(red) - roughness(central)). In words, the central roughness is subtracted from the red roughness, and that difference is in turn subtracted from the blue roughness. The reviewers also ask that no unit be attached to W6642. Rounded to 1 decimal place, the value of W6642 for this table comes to 1.5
